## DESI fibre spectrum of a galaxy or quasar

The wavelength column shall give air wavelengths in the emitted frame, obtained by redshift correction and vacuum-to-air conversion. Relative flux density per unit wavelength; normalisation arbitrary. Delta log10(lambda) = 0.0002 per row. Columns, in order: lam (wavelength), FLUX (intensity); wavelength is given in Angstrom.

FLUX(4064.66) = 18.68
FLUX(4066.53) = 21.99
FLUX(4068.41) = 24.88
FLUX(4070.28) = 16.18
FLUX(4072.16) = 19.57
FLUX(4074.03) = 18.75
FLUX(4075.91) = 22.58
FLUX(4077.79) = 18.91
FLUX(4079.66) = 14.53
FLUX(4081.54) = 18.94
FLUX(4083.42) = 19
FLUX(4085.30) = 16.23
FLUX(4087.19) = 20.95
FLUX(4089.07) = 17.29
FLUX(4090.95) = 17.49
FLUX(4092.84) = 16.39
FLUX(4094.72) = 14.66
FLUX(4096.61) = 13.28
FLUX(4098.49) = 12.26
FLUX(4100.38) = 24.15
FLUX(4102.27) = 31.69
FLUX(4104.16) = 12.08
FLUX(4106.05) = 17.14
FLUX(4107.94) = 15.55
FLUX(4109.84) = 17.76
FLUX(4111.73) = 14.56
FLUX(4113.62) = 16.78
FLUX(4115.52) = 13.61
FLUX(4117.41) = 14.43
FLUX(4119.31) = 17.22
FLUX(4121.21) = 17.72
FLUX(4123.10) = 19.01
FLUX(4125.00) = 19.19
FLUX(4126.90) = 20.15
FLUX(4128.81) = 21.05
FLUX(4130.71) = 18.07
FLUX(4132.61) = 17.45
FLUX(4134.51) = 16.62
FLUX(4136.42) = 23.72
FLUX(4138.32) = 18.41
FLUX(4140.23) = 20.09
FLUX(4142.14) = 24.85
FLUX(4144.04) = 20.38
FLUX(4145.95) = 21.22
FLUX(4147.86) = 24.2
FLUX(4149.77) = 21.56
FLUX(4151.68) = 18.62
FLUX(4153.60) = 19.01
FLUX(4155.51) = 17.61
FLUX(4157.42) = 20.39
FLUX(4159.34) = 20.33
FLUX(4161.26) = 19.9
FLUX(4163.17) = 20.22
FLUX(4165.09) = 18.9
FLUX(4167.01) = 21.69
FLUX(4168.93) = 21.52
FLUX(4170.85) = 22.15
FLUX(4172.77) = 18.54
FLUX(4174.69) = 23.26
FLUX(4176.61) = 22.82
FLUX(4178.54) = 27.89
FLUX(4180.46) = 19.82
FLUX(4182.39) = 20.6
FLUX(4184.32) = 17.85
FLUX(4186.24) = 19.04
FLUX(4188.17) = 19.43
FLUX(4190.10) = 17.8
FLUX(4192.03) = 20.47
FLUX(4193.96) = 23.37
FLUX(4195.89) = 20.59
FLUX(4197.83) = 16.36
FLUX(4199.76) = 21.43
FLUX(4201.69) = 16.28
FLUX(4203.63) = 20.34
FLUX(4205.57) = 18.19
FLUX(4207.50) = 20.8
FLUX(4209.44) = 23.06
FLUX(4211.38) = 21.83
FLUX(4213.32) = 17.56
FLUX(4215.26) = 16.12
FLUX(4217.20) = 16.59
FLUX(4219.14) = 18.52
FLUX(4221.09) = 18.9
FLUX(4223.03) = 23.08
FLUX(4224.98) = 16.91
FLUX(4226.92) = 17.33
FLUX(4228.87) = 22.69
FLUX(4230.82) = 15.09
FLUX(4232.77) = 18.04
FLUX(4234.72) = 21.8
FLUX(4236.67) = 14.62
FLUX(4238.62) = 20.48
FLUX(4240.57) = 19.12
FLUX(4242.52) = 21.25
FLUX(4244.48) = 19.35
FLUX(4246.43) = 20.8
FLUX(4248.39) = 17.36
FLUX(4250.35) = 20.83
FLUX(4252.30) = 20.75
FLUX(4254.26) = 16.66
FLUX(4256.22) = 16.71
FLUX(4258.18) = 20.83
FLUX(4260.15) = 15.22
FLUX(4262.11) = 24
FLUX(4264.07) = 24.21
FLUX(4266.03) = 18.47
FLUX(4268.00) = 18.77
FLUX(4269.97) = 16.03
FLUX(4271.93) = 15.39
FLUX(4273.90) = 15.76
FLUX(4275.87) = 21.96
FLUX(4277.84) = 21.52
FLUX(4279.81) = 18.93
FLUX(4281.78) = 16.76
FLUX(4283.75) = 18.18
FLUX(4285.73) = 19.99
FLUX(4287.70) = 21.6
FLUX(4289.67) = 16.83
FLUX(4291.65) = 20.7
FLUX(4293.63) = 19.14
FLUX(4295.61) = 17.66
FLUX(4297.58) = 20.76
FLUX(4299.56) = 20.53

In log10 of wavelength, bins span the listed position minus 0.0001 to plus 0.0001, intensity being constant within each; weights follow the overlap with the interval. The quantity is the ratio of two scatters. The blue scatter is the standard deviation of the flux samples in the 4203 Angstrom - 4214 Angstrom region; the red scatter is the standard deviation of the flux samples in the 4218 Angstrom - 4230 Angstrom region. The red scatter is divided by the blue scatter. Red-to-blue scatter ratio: 1.3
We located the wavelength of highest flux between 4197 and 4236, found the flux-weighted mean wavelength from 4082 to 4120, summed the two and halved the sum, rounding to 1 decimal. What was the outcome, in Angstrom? 4162.0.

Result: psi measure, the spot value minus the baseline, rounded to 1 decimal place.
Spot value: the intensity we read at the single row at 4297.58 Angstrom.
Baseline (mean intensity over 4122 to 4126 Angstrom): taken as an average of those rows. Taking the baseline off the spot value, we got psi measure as 1.7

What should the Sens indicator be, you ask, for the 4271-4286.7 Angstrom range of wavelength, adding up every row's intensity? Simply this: 148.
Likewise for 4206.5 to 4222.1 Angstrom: 153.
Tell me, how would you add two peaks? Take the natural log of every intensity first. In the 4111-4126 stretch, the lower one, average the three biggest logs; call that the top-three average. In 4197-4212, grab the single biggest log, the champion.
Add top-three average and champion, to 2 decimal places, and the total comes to 6.06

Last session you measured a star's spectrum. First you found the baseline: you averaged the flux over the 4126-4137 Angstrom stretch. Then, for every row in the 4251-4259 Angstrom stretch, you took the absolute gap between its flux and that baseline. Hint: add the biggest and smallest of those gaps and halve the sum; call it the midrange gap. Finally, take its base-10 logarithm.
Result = 0.31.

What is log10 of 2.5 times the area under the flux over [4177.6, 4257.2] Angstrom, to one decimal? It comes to 3.6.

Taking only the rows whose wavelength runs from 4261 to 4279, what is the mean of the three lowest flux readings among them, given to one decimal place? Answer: 15.7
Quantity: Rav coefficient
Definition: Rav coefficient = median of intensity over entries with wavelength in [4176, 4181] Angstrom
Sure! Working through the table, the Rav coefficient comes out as 23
